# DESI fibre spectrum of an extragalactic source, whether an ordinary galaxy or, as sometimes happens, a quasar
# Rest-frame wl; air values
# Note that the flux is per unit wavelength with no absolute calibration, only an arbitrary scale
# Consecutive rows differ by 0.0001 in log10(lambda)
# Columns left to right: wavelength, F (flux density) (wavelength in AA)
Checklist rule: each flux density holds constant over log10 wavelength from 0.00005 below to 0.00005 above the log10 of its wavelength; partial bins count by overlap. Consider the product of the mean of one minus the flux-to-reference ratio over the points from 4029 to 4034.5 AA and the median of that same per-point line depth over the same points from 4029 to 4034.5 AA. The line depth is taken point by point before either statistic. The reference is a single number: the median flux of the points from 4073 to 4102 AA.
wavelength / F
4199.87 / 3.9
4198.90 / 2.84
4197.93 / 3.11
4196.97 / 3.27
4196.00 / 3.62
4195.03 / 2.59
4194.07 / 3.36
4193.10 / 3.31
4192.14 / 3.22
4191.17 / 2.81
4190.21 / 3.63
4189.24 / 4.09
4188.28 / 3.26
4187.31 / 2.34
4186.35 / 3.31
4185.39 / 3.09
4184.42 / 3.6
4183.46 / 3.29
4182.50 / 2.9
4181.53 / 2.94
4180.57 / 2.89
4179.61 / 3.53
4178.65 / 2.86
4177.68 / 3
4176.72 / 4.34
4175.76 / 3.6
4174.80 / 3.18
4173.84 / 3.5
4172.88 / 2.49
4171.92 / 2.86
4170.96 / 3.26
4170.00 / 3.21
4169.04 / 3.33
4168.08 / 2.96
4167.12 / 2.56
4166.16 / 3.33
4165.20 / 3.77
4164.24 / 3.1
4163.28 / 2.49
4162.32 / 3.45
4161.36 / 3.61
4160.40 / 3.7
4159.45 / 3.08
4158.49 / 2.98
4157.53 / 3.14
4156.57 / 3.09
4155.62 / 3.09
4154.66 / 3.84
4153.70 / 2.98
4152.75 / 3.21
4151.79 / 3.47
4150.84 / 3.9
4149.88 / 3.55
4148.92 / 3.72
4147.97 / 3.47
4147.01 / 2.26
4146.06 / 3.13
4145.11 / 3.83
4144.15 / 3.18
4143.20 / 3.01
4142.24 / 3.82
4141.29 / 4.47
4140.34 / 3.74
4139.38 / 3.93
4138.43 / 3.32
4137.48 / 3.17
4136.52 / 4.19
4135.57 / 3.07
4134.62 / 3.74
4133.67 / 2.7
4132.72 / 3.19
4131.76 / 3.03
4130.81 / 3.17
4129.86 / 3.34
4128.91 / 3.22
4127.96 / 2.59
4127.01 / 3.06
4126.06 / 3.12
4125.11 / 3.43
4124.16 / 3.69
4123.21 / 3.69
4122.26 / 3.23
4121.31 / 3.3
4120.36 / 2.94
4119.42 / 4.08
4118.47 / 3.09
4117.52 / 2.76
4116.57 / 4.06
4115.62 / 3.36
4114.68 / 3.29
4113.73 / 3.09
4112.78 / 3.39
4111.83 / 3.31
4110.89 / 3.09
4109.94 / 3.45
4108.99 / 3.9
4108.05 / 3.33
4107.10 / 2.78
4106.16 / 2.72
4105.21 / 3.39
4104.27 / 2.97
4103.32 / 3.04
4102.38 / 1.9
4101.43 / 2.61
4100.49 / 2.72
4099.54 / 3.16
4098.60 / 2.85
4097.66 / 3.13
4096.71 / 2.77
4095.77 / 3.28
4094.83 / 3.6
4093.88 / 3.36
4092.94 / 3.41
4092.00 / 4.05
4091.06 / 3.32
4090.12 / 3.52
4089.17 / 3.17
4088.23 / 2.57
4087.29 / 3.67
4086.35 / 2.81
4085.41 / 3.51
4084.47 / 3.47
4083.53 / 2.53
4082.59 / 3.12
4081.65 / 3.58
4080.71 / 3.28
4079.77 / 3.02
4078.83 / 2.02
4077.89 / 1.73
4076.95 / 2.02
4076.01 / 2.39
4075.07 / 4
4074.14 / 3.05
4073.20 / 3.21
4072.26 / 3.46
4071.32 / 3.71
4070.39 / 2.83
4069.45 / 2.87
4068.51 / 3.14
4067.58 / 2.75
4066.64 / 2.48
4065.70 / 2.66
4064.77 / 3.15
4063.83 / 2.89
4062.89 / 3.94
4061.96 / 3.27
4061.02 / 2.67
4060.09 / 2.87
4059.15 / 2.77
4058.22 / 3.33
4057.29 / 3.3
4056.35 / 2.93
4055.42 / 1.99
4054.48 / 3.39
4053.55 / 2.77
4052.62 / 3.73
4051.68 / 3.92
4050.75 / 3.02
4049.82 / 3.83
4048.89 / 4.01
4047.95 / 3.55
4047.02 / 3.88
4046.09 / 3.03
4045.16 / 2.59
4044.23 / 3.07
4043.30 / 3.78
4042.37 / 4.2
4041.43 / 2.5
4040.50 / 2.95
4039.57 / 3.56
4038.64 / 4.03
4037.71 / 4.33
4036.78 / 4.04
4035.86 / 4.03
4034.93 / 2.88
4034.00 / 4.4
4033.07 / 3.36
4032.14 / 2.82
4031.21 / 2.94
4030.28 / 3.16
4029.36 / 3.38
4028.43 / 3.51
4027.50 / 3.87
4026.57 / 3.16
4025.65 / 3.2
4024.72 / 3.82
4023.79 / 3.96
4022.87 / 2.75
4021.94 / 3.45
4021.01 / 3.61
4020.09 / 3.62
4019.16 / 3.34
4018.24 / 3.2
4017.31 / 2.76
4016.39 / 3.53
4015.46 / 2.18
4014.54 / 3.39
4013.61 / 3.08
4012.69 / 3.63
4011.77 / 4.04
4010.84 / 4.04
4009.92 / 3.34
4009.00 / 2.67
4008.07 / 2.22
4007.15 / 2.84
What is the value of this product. 0.002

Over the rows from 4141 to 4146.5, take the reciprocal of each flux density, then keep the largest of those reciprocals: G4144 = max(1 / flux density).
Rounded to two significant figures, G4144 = 0.33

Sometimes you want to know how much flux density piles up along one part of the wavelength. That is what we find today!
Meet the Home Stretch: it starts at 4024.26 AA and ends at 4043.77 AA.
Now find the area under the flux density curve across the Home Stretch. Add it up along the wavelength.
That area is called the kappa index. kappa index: 69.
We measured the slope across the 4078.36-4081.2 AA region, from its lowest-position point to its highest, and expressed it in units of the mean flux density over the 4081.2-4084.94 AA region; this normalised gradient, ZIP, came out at 0.21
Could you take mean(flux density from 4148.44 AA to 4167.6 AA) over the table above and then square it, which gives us 10.9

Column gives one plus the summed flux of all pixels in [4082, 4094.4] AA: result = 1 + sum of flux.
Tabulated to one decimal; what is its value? 43.5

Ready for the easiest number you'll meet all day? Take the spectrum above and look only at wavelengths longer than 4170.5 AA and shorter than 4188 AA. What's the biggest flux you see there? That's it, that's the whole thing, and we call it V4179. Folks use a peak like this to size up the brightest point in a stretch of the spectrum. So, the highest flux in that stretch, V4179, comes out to 4.34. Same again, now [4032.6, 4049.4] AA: 4.4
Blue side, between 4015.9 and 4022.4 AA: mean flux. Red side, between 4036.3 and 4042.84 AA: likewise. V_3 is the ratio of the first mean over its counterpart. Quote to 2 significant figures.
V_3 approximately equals 0.92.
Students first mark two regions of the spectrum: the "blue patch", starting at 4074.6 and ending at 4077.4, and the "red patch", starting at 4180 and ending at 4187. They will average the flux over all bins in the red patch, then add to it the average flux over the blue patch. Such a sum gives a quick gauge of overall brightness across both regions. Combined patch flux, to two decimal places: 5.95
